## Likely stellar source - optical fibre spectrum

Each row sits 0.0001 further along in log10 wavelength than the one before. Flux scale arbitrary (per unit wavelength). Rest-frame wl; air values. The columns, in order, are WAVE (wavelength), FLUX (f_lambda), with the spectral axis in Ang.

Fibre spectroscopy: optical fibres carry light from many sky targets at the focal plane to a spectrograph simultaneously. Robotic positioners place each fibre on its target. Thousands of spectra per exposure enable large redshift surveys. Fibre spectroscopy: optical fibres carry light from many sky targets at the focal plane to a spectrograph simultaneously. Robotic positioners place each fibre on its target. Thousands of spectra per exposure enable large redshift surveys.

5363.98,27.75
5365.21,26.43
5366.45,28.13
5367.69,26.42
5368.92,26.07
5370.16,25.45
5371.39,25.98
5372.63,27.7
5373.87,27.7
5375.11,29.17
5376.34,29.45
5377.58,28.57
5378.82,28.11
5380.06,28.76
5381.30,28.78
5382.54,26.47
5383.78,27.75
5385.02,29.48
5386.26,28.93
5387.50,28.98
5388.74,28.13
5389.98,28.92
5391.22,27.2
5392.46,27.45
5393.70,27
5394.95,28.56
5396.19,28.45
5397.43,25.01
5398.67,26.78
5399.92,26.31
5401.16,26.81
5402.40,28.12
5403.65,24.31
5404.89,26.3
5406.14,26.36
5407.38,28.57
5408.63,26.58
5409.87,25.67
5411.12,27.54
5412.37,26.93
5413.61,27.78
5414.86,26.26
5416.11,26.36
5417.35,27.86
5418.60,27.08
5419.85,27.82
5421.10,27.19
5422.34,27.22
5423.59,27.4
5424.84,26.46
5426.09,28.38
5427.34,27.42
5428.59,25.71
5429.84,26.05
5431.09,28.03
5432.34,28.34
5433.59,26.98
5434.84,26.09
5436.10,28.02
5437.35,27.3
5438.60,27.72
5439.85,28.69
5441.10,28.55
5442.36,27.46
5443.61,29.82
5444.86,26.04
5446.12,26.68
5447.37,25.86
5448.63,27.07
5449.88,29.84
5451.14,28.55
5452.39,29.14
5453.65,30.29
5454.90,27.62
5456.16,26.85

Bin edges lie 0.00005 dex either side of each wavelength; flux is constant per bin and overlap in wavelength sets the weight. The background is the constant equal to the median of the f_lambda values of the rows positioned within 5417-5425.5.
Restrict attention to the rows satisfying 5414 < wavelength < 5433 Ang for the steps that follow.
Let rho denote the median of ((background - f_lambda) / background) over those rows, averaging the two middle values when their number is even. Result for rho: 0.0000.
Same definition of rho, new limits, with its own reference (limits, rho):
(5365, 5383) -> -0.0176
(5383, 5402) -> -0.0195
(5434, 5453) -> -0.0184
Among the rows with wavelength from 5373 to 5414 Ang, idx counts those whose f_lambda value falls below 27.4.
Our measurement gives 13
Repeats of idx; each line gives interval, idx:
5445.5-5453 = 3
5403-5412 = 5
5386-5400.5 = 5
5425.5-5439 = 5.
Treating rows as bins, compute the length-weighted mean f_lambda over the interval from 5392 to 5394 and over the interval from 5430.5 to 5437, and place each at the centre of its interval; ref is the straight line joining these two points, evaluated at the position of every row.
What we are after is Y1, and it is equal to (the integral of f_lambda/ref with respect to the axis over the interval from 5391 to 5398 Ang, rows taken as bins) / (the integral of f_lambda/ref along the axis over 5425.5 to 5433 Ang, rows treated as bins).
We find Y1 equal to 0.94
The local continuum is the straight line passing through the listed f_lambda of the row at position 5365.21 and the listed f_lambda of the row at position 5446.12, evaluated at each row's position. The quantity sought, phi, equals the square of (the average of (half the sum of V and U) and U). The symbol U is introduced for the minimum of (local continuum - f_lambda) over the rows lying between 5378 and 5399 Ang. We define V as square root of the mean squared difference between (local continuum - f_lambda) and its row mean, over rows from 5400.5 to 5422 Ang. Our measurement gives 4.0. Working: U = -3.0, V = 1.00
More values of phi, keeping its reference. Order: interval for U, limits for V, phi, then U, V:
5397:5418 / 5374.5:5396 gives 1.7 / -2.0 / 0.87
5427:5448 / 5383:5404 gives 4.1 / -3.1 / 1.39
